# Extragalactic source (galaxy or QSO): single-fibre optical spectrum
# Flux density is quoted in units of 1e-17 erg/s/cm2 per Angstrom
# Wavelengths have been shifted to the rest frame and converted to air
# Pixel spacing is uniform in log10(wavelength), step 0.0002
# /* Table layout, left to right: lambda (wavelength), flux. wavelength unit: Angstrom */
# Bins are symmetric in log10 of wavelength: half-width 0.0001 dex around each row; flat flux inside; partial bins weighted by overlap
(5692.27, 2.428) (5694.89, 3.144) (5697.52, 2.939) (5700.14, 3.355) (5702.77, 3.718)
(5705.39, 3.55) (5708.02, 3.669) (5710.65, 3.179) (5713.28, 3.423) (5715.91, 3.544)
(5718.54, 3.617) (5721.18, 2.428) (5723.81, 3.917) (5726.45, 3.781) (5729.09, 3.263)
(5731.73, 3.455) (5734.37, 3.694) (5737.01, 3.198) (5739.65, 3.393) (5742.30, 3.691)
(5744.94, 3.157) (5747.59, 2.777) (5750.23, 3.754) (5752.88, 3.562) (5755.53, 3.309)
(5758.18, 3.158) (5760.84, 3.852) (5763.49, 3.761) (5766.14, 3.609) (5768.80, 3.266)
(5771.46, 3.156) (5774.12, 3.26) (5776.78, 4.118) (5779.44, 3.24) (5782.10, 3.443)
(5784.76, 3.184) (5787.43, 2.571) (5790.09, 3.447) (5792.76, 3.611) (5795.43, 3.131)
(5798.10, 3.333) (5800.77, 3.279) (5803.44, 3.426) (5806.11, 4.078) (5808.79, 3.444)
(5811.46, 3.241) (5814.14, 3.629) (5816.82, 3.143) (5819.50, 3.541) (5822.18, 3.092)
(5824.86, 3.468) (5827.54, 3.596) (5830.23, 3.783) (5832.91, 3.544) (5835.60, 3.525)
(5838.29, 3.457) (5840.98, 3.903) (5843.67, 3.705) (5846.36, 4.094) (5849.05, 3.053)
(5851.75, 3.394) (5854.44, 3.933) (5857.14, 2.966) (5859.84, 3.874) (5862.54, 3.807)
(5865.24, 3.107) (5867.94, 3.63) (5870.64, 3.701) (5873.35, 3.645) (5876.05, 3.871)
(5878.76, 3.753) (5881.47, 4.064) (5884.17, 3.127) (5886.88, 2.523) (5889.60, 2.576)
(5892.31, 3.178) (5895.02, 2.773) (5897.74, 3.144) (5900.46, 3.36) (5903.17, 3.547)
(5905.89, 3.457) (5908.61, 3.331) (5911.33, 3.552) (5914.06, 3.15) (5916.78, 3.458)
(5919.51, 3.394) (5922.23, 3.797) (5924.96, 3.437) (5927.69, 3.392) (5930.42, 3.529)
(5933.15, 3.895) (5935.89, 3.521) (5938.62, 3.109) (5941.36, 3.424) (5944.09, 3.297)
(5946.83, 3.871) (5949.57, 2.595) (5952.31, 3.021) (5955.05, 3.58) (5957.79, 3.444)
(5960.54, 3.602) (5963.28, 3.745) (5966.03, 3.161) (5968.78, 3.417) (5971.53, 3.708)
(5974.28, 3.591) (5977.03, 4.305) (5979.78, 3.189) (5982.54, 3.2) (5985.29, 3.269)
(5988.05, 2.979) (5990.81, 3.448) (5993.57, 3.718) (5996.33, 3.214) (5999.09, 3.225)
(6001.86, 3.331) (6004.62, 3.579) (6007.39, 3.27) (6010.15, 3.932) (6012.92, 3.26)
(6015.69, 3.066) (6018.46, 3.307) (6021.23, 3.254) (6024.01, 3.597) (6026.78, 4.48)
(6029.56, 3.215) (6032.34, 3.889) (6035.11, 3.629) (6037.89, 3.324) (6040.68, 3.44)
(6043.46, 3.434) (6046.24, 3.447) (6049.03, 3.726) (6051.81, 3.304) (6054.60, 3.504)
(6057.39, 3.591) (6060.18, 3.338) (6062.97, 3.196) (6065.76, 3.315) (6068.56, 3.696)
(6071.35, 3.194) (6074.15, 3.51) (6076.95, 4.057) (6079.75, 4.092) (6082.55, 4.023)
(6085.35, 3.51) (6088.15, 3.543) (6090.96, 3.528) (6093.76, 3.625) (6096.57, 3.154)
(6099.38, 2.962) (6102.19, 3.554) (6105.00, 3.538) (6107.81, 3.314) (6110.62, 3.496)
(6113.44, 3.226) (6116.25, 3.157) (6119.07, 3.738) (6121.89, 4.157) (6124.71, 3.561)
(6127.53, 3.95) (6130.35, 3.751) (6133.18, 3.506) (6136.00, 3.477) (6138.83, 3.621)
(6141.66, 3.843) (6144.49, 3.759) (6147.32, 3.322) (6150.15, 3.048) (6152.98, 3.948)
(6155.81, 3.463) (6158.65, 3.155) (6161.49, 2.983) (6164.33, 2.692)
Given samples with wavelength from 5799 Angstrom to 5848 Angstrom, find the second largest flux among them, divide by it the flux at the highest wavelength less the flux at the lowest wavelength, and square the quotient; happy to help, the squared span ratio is 0.040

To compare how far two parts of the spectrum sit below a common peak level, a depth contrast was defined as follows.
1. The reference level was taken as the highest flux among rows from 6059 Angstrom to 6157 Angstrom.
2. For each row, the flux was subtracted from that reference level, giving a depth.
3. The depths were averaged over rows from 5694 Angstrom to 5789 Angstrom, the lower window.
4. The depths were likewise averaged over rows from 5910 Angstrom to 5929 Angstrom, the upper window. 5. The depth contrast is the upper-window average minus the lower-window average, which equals -0.06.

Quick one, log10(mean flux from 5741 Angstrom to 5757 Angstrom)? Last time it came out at 0.528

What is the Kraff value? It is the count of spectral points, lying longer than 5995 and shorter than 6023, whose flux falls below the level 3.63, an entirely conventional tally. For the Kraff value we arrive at 9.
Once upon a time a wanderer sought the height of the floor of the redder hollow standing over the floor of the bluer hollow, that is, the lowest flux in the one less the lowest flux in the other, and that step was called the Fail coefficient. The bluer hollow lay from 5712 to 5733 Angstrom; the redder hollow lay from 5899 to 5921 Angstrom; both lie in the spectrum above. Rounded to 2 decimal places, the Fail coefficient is 0.72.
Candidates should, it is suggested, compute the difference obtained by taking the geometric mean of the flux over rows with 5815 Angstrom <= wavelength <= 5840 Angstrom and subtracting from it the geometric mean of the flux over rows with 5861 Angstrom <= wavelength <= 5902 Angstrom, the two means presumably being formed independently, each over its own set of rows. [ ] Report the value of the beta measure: 0.14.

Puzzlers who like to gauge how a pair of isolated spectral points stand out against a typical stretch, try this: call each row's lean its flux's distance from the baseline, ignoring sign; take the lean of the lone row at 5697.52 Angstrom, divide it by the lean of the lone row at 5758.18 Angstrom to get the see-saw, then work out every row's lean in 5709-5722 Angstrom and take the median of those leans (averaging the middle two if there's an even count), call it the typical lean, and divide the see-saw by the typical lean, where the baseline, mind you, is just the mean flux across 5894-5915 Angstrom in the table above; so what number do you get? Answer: 10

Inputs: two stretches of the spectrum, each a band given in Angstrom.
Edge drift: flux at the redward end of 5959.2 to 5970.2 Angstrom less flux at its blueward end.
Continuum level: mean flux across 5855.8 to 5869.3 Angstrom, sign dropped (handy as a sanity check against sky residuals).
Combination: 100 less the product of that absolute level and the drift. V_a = 100.6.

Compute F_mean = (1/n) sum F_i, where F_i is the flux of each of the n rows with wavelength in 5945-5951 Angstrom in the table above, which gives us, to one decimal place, 3.2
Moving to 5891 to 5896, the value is 3.0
